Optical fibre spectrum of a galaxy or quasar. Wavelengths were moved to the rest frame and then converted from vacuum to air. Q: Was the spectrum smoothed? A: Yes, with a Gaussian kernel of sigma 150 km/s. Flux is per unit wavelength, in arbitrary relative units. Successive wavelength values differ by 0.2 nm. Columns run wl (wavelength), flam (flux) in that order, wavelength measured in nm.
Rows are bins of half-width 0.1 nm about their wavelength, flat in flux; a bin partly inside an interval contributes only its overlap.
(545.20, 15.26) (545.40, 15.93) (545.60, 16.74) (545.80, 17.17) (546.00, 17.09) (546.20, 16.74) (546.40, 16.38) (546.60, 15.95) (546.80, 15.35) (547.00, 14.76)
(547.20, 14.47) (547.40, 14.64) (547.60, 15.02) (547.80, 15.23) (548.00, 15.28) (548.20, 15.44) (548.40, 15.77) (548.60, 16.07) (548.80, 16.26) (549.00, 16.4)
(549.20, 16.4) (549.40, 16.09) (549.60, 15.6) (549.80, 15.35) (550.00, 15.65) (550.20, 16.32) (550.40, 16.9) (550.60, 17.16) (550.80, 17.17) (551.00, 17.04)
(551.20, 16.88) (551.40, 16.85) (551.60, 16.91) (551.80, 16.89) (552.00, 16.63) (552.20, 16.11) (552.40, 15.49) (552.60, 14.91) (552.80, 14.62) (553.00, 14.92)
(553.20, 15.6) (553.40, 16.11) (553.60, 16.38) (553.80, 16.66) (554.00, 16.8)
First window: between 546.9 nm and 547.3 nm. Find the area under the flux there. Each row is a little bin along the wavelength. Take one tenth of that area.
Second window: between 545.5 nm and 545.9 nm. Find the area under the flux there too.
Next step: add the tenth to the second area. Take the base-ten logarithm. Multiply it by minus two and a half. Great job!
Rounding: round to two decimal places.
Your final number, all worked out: -2.17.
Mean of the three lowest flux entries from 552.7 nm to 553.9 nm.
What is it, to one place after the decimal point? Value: 15.0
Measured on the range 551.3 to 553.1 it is 14.8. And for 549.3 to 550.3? 15.5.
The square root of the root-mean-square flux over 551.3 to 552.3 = 4.08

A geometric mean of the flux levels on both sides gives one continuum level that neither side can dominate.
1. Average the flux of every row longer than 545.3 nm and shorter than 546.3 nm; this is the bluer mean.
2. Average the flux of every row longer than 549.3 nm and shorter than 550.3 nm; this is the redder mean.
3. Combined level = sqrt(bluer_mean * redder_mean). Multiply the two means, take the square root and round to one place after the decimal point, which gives 16.3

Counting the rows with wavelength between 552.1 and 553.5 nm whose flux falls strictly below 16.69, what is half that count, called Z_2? 3.5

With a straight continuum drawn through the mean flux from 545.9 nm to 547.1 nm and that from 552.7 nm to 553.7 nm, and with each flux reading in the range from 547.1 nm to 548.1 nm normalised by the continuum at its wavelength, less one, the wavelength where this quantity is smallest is 547.20 nm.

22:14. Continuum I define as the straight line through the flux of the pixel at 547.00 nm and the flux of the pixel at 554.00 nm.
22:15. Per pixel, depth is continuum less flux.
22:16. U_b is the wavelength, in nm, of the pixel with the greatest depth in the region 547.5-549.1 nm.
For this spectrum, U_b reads 547.60 nm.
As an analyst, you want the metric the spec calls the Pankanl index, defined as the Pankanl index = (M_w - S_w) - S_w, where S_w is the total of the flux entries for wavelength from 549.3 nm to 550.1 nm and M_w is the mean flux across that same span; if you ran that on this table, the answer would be -110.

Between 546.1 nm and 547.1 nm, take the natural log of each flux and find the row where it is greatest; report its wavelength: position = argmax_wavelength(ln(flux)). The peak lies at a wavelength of 546.20 nm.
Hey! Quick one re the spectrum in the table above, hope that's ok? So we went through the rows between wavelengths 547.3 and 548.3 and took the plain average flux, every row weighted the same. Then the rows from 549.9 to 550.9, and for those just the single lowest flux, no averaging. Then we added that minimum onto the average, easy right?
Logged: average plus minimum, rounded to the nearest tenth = 30.8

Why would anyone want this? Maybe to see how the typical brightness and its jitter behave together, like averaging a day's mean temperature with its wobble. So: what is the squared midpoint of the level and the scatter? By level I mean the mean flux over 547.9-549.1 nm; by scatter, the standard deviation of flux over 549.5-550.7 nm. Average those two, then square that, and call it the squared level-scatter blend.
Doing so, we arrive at 69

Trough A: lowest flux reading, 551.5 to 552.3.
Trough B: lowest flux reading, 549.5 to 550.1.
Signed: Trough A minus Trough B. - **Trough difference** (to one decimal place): 0.8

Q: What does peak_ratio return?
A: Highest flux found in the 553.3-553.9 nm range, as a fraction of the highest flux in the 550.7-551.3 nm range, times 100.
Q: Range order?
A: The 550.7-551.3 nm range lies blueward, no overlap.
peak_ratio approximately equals 97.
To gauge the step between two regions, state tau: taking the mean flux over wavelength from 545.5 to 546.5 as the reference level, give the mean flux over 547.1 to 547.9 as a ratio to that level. 0.88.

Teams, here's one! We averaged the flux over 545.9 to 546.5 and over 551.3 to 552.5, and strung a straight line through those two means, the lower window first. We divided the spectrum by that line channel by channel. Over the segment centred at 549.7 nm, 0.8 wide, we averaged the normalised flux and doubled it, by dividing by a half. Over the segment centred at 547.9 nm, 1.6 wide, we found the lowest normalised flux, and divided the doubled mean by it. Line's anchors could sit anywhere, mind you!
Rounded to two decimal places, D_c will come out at 2.18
